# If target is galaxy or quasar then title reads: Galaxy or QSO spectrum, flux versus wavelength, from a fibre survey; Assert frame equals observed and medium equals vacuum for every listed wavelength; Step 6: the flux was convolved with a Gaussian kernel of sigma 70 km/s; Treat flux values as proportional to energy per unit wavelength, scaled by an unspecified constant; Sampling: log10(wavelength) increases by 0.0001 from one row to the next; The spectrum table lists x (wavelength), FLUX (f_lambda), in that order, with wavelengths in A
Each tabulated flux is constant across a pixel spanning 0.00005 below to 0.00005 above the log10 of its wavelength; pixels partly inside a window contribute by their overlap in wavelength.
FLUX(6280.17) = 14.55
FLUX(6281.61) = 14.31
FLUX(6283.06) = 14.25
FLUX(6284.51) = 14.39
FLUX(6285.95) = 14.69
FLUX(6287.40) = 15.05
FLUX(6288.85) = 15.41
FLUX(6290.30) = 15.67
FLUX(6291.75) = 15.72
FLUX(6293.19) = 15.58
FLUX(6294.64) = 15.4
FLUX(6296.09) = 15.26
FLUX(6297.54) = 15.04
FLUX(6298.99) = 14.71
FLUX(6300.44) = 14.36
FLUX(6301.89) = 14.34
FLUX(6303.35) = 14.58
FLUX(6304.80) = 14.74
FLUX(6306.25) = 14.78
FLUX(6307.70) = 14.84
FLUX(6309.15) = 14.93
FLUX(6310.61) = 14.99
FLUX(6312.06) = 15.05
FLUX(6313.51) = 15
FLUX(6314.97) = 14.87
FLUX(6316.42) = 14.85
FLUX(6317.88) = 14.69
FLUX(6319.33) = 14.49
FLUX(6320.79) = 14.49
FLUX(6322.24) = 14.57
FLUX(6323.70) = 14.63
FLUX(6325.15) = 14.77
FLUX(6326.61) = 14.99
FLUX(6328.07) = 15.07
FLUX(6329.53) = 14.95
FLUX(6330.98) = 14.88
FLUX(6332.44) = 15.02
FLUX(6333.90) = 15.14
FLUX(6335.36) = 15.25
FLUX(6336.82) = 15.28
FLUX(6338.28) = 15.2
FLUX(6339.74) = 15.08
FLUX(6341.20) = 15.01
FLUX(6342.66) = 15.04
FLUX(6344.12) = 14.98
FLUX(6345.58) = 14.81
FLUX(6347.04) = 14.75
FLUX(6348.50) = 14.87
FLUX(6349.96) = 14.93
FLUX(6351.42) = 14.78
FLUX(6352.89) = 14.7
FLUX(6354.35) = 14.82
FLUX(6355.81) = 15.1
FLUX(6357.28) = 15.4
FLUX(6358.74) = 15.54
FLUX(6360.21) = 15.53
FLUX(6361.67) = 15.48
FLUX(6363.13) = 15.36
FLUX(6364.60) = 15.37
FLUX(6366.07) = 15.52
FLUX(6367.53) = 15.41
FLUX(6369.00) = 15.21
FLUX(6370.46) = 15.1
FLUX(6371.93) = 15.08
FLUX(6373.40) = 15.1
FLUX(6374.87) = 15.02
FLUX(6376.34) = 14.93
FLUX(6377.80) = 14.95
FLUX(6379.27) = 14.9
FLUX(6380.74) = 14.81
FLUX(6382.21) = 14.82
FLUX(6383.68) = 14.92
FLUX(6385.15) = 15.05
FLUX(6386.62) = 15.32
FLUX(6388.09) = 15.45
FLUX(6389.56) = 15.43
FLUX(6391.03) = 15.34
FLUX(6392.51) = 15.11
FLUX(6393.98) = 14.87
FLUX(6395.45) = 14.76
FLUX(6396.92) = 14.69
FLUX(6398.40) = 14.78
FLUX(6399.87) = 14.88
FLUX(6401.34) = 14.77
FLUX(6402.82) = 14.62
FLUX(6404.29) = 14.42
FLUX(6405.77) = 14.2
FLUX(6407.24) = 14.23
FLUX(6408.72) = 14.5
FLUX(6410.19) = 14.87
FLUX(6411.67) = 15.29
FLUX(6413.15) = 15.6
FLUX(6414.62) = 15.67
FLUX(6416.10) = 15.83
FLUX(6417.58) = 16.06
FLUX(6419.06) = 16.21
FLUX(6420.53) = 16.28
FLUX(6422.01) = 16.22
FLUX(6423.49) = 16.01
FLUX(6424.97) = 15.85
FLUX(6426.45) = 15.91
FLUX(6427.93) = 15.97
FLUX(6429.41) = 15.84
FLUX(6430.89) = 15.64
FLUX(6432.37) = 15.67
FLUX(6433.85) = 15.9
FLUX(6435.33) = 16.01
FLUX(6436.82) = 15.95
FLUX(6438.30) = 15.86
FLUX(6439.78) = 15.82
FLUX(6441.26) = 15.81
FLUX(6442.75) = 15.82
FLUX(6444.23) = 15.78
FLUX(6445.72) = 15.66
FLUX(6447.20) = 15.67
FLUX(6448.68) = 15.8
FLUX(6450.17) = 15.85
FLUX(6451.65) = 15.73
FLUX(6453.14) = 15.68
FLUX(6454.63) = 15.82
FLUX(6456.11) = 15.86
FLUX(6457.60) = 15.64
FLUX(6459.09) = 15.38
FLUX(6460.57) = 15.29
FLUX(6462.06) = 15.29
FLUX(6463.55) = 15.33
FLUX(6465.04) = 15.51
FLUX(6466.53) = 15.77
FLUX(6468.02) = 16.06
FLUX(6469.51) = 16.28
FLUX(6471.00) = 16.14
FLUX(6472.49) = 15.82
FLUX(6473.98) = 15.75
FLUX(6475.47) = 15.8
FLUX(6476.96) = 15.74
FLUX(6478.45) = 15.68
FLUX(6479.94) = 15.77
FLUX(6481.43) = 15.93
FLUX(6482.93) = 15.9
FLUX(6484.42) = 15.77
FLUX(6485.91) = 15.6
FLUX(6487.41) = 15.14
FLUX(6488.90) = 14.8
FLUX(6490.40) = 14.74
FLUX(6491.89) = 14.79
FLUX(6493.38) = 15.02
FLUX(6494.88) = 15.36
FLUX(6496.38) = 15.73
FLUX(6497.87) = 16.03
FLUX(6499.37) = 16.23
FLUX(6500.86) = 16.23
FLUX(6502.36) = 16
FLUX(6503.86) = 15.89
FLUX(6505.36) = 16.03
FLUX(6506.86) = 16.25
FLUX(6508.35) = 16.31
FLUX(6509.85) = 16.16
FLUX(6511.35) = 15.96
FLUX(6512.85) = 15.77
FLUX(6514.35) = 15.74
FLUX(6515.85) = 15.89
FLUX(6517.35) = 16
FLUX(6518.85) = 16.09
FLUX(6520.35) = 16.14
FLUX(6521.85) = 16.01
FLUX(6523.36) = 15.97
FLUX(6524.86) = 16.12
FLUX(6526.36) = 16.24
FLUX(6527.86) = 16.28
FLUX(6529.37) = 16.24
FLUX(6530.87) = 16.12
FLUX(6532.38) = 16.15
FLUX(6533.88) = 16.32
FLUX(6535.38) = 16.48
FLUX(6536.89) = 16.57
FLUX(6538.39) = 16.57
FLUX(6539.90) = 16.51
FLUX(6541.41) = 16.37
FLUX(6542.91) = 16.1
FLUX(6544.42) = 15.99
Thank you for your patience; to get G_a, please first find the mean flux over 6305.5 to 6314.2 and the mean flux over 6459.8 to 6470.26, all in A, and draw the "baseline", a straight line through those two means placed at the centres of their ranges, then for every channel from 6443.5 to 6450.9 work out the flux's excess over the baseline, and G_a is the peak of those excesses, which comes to 0.27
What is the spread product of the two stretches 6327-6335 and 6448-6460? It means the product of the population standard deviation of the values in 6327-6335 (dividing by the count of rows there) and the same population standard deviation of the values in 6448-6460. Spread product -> 0.013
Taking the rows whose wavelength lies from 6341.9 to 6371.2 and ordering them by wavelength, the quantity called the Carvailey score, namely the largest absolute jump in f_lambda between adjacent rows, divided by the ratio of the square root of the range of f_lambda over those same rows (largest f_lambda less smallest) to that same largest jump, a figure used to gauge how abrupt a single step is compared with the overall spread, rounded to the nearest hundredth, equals 0.10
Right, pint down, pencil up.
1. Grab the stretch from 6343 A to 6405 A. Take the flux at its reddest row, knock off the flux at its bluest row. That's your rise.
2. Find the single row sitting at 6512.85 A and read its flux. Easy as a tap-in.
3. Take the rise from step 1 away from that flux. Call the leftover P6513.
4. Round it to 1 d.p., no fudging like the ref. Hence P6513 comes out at 16.3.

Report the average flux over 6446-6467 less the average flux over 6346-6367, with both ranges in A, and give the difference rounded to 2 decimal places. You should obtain 0.46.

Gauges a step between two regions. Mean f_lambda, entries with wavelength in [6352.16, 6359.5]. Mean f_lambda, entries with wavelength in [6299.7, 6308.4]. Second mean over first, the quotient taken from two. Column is 1.03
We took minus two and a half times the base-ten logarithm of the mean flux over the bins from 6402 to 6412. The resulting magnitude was -2.91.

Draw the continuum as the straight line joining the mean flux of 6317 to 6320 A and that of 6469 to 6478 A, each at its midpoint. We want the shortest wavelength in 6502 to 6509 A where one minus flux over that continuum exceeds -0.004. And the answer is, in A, 6502.36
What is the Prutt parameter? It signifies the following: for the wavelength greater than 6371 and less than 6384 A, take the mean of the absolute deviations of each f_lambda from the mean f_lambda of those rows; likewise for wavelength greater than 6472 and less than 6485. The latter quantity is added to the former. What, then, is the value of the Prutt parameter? 0.14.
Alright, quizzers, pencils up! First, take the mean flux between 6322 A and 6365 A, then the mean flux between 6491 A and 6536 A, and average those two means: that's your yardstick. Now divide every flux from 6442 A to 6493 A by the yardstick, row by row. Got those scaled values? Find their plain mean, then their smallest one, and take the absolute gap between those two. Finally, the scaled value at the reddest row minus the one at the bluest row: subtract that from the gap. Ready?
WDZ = 0.12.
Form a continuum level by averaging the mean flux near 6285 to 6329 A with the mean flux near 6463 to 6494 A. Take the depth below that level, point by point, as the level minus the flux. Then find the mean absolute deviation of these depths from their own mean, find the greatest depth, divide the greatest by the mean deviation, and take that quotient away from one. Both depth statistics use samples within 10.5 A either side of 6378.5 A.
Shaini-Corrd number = -2.2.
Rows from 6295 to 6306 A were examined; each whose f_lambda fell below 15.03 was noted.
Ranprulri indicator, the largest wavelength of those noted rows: 6304.80 A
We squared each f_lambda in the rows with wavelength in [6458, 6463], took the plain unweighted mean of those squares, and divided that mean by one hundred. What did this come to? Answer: 2.35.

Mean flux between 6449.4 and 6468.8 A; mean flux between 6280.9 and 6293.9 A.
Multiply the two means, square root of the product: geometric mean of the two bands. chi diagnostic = 15.3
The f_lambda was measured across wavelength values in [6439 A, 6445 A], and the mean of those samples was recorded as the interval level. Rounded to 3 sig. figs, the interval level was 15.8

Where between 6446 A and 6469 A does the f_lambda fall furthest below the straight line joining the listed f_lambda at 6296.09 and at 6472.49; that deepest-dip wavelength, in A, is 6462.06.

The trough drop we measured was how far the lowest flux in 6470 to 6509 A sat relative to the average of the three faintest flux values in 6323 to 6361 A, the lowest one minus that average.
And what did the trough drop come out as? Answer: 0.05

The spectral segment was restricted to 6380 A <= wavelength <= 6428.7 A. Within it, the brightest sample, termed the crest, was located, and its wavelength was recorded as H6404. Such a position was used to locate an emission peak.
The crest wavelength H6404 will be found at 6420.53 A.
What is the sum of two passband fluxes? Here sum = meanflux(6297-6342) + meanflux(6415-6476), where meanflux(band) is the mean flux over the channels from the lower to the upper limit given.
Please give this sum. 30.7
